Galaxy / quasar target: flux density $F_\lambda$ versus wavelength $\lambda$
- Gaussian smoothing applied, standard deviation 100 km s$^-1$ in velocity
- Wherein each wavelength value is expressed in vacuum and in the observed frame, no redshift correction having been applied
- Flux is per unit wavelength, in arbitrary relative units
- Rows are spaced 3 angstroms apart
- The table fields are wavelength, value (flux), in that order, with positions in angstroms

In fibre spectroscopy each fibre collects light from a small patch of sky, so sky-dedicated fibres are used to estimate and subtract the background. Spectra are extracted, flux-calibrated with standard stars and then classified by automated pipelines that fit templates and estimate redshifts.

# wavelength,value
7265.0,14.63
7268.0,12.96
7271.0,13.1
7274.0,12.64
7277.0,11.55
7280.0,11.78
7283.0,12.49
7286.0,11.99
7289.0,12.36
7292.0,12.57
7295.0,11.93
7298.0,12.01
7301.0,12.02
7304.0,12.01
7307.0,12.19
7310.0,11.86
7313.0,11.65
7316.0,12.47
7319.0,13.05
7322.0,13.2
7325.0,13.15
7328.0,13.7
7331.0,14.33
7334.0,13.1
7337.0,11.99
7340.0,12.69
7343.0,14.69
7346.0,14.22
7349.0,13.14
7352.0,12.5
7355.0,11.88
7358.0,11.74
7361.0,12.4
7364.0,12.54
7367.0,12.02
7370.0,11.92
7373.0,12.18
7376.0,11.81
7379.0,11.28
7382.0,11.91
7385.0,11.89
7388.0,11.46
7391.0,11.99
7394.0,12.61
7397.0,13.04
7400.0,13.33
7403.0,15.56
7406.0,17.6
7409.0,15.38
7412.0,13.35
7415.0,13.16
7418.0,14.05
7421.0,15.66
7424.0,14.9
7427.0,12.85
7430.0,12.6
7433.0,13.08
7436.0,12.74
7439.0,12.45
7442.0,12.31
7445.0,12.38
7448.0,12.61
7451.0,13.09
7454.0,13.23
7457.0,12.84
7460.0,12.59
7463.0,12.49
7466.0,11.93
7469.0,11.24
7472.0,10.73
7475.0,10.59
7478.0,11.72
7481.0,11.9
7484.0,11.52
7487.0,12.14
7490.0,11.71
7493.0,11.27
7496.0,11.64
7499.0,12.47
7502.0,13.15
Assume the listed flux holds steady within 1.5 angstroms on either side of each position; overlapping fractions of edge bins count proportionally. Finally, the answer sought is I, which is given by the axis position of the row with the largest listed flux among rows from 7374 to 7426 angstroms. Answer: 7406.0 angstroms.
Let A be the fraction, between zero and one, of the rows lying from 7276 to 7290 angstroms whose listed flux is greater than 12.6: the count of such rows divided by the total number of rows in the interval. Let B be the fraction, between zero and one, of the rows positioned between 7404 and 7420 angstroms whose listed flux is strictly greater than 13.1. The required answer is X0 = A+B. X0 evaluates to 1.0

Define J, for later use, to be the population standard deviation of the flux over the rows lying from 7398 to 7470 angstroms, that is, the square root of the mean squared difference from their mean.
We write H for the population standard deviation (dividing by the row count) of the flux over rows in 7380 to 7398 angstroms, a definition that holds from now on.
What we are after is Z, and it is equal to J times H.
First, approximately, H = 0.52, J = 1.4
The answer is 0.74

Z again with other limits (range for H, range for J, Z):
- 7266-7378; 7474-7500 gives 0.38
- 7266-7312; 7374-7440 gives 0.67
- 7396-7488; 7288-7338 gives 1.07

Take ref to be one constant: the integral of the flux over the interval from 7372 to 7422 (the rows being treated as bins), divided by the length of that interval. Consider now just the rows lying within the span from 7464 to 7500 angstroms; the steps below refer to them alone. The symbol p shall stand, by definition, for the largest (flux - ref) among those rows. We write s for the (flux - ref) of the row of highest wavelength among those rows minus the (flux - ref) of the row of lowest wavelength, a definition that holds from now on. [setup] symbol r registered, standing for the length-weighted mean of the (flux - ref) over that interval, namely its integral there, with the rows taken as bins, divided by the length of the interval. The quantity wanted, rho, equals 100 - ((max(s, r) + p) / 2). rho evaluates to 100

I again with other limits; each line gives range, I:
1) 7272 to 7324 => 7322.0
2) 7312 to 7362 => 7343.0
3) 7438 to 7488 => 7454.0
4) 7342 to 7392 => 7343.0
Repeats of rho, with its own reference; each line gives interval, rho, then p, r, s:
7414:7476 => 99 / 2.4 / -0.5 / -2.6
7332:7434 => 98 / 4.3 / -0.2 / 0.0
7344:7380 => 100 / 0.9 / -0.9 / -2.9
